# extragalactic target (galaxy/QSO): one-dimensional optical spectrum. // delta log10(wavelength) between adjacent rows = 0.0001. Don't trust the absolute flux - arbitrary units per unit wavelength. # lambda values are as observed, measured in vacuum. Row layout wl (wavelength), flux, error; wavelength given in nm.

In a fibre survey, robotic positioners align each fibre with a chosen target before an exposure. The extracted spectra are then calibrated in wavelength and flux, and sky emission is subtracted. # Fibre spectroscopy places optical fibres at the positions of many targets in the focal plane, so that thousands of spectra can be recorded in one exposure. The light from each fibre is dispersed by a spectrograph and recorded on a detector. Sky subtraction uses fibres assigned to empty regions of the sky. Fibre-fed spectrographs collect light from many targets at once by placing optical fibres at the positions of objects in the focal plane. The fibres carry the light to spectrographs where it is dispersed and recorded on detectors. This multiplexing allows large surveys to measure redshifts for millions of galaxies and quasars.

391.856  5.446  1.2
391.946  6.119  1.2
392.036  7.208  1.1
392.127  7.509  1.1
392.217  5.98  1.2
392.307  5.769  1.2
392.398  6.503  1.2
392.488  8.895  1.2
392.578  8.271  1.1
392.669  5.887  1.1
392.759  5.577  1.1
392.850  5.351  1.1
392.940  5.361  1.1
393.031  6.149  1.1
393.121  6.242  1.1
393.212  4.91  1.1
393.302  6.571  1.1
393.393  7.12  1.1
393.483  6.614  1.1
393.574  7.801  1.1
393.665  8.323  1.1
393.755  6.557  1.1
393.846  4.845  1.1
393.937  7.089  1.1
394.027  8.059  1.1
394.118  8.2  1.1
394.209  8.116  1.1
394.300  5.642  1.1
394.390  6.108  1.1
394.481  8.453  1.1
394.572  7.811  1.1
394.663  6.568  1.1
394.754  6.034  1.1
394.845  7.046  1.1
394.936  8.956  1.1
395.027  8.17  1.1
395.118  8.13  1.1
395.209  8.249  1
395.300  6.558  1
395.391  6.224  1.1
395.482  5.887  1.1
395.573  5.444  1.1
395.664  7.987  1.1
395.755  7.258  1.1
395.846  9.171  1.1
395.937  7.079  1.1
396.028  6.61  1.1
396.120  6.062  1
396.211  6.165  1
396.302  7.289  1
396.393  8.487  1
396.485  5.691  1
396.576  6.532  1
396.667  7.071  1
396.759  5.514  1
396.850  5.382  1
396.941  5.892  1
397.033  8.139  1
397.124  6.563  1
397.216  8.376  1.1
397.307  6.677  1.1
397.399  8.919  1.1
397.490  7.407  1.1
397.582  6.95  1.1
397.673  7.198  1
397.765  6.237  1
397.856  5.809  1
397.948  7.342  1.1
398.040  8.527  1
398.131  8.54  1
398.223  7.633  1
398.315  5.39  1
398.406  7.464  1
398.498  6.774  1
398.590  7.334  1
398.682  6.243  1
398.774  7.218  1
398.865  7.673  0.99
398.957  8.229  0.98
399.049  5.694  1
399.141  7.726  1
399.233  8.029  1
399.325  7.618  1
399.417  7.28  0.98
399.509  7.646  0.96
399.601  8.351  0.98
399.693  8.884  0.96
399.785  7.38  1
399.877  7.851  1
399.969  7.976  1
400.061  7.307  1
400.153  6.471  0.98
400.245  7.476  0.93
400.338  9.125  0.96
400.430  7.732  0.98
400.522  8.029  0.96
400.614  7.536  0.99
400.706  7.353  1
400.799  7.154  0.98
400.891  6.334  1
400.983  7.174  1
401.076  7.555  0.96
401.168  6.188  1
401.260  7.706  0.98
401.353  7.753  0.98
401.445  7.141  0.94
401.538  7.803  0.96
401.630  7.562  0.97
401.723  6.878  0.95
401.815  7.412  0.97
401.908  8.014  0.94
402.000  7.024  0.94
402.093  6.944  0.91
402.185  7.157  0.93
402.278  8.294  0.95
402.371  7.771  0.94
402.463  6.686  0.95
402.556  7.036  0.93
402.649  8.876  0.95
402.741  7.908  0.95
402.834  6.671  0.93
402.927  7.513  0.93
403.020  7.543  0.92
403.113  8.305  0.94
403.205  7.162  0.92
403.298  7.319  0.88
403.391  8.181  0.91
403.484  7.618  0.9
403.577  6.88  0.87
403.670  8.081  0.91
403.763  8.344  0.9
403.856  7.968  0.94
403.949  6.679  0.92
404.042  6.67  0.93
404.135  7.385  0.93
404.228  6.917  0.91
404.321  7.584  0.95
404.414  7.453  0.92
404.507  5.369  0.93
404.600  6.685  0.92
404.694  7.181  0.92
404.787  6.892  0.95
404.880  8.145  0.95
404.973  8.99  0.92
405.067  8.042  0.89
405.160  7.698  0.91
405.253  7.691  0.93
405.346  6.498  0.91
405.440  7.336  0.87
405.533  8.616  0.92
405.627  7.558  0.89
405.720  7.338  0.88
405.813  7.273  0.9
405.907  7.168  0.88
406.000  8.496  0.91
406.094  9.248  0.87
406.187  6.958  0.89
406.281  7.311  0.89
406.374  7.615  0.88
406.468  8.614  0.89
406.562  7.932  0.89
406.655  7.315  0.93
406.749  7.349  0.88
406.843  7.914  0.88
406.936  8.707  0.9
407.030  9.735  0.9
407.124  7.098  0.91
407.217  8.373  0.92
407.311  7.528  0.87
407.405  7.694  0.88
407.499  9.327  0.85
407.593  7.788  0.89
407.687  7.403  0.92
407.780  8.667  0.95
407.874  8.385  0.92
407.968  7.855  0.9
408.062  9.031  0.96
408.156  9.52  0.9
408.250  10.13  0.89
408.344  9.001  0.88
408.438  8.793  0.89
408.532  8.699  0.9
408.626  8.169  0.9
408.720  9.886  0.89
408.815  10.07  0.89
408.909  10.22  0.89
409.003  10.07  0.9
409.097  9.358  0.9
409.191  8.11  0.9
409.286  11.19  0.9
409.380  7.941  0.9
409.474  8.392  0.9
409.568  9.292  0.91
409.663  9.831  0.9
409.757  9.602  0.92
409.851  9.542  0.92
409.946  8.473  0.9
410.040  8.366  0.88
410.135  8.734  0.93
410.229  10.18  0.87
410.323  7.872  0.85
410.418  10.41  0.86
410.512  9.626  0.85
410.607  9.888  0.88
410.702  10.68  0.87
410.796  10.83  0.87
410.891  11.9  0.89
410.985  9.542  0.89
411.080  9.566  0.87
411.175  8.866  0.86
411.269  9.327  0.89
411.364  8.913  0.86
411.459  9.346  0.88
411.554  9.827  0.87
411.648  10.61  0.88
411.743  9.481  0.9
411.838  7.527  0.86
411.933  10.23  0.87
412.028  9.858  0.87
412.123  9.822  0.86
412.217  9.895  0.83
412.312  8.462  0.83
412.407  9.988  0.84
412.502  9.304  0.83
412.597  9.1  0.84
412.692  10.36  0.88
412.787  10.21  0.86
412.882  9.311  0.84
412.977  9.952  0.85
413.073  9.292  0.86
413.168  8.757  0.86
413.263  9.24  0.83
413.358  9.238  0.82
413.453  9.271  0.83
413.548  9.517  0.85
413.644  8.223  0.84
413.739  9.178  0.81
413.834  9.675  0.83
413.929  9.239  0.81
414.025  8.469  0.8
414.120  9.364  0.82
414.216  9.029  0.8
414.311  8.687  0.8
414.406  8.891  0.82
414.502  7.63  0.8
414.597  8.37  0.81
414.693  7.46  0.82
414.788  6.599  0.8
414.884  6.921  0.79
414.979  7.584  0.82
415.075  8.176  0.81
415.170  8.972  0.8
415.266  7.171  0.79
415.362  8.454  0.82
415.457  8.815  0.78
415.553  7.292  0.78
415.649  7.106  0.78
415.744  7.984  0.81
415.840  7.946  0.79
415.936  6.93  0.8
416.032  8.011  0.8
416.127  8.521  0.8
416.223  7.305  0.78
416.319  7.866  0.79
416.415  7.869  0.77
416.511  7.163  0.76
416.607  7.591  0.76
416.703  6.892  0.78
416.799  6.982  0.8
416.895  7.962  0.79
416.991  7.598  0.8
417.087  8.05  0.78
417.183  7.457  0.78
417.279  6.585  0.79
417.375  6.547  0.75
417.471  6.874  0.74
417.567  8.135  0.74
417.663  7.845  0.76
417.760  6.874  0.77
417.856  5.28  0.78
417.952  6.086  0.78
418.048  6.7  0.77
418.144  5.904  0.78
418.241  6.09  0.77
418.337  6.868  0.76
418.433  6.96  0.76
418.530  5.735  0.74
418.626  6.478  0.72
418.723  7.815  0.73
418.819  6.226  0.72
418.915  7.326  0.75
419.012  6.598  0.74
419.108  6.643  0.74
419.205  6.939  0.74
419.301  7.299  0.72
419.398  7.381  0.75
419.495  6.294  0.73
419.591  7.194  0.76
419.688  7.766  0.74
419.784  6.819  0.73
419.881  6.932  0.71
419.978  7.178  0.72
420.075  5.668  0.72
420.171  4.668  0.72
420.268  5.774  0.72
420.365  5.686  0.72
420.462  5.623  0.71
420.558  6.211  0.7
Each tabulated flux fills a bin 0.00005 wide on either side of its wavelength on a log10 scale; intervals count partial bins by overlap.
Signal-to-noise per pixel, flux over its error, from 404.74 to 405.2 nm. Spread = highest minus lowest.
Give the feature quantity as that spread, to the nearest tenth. 2.5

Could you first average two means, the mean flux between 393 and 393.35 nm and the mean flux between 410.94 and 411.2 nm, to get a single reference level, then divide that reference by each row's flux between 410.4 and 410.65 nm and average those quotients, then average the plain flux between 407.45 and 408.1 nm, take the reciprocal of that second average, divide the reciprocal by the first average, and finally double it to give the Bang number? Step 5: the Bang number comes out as 0.31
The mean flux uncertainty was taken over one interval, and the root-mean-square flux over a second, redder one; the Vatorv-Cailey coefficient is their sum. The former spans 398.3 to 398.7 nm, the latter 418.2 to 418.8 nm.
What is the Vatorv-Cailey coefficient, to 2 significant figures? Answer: 7.7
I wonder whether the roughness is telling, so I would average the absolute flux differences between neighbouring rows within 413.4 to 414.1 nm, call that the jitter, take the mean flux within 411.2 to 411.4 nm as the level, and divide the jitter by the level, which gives 0.077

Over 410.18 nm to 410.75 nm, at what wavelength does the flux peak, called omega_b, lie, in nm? 410.702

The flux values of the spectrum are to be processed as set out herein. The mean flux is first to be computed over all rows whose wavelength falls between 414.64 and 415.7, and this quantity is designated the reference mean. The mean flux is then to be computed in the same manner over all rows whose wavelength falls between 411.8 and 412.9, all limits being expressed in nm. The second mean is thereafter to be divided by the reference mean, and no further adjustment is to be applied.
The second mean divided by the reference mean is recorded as 1.2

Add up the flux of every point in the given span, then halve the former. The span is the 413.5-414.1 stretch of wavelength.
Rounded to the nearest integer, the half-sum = 27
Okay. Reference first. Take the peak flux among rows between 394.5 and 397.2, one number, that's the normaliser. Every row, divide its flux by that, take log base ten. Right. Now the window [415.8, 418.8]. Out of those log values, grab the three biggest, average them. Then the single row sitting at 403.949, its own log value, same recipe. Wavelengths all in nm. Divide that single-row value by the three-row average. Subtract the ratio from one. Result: -2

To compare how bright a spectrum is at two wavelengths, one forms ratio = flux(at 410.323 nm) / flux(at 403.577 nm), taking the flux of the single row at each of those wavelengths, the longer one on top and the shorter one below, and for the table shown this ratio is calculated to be 1.1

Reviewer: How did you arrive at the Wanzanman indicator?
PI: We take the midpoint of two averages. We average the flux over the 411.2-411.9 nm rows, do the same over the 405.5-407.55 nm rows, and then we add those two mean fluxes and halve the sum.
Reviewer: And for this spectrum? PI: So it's 8.6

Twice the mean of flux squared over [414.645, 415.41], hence 119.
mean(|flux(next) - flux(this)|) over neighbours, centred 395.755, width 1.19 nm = 1.0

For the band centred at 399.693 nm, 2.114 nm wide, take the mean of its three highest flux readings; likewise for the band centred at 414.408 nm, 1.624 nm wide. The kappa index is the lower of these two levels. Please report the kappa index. 8.79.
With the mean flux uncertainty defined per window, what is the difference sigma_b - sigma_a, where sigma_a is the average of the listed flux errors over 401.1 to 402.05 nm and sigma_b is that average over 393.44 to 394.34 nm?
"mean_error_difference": 0.14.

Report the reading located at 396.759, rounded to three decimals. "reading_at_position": 5.514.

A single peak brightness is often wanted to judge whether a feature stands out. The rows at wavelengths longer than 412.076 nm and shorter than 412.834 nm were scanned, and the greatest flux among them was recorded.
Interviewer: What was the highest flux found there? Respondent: 10.36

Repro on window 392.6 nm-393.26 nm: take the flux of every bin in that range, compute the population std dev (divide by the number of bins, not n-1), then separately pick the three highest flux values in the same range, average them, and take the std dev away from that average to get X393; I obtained 5.6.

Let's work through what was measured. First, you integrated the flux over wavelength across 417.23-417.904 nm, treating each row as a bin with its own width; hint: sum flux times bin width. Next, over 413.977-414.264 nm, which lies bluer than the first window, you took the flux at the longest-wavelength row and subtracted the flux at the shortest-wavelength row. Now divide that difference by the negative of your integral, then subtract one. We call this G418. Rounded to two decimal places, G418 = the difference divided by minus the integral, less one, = -1.12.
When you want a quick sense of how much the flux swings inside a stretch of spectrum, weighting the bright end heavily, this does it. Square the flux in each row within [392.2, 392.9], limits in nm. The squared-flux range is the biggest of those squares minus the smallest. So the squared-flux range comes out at 50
